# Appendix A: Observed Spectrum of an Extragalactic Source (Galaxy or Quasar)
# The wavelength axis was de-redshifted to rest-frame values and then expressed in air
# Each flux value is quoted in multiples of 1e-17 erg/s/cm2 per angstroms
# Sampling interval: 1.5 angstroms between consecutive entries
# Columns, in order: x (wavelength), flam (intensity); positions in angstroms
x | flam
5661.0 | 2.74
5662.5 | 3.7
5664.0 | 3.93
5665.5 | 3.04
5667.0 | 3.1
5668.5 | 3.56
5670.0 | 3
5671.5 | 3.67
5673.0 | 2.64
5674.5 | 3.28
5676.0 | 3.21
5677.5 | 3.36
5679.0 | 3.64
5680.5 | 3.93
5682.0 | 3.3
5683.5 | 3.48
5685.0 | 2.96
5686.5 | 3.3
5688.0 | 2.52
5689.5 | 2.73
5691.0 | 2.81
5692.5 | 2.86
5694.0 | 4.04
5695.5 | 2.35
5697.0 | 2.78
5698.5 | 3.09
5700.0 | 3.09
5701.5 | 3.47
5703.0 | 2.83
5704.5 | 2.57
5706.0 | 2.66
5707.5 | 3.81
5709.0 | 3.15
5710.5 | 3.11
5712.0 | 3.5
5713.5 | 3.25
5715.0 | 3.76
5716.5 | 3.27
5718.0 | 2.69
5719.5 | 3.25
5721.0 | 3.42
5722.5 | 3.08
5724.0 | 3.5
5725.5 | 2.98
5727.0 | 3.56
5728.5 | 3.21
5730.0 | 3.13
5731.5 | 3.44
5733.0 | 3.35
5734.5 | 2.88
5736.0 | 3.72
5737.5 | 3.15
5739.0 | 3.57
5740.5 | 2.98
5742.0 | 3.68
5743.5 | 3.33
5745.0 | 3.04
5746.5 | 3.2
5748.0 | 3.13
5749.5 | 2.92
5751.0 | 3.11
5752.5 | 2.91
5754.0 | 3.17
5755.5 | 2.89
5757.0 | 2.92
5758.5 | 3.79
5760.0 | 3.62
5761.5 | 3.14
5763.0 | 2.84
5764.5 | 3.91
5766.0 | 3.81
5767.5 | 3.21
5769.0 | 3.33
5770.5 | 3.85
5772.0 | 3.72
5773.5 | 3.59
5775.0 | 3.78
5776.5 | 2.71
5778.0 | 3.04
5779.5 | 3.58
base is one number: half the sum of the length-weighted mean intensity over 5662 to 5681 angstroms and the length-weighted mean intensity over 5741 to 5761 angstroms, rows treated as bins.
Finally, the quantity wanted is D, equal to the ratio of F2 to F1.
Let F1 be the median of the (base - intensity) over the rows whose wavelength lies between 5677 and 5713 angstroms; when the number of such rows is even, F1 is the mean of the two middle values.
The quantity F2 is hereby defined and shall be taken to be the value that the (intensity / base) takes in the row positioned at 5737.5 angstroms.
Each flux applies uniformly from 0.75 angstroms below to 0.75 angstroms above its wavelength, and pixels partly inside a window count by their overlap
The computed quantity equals 5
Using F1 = 0.19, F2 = 0.96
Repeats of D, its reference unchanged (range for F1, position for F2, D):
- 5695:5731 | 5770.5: 8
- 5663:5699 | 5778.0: 7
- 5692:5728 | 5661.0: 5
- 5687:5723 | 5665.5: 5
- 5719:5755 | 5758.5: 11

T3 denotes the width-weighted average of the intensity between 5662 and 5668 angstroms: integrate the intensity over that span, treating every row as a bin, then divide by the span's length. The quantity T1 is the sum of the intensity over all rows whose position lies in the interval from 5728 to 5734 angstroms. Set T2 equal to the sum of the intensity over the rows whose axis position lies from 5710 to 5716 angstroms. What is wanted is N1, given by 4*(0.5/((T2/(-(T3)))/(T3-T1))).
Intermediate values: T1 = 13.1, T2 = 13.6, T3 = 3.4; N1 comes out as 4.9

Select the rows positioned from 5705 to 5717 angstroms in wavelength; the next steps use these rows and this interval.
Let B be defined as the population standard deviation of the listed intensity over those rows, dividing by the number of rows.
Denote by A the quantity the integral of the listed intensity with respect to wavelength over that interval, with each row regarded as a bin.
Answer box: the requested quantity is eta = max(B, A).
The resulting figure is 39.6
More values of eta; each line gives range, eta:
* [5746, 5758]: 36.5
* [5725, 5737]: 39.4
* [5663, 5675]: 39.4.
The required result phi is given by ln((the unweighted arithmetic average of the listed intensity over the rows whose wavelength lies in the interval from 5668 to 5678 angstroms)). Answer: 1.18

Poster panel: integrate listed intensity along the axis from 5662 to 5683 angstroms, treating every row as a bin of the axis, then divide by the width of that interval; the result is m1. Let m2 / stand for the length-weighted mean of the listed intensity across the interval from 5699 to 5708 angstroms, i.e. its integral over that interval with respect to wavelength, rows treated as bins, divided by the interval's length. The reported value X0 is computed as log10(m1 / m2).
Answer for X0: 0.044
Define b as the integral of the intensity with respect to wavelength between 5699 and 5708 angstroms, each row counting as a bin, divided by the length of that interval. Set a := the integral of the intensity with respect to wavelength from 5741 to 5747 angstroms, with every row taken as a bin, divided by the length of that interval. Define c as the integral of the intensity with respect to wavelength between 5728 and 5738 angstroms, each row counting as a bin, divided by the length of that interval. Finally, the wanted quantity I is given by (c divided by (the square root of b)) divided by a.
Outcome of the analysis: 0.567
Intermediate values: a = 3.30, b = 3.1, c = 3.27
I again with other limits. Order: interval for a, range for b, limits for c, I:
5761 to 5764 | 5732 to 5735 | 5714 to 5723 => 0.598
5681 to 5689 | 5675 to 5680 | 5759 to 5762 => 0.594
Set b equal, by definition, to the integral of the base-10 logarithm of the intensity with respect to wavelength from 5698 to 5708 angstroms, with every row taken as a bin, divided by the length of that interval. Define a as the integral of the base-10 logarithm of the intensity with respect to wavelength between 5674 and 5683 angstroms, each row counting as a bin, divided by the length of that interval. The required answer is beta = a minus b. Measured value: 0.06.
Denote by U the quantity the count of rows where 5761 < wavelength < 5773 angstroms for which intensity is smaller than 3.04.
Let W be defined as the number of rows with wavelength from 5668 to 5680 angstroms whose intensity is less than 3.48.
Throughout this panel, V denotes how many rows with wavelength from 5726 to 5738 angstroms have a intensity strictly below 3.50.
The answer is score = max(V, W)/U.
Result 6.00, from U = 1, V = 6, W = 5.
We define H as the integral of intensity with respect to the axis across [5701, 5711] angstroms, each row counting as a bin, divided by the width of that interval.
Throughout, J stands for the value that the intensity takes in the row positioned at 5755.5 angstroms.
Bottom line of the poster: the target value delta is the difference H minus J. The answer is 0.19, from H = 3.08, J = 2.89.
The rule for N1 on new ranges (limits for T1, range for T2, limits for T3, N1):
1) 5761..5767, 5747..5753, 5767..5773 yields 6.0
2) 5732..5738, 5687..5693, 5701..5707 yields 5.4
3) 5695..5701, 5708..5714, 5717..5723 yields 3.9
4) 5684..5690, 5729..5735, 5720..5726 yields 4.2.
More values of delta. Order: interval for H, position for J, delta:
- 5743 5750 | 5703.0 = 0.29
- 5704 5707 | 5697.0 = -0.06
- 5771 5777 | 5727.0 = -0.06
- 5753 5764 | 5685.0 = 0.25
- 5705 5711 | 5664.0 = -0.77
